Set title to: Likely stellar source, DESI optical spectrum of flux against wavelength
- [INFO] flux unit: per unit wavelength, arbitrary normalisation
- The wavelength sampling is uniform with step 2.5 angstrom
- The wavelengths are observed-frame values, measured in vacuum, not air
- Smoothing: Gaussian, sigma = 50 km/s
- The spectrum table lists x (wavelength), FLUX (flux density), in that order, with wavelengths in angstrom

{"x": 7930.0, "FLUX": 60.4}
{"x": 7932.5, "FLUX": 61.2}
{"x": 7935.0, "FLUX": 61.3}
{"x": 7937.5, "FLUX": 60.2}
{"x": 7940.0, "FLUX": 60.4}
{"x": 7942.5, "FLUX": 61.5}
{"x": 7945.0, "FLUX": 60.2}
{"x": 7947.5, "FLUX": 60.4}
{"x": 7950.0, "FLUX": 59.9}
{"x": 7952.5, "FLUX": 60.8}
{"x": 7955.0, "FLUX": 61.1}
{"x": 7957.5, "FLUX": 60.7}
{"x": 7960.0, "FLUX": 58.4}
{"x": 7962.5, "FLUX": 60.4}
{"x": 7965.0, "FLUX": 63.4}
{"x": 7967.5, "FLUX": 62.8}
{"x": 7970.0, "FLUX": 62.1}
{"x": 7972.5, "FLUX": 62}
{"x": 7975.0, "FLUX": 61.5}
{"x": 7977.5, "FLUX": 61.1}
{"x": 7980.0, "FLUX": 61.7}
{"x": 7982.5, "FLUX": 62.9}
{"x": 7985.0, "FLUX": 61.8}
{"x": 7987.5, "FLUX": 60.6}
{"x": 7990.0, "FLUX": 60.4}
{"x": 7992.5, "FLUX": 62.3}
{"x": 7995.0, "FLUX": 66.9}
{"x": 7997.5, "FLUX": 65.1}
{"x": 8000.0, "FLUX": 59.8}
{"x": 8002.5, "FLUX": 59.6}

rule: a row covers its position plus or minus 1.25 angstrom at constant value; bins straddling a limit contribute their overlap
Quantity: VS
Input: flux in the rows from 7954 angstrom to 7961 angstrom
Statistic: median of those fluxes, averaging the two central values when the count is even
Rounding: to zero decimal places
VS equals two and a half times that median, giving 152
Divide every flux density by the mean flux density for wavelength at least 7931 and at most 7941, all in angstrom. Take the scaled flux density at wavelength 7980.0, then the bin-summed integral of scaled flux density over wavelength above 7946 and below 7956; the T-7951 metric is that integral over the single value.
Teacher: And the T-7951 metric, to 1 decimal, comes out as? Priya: 9.8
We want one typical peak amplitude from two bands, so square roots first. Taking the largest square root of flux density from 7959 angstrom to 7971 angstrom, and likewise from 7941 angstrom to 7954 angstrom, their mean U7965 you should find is 7.90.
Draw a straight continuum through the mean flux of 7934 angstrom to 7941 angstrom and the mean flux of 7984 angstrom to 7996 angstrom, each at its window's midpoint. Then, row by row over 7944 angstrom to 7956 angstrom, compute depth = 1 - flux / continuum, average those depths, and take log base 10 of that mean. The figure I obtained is -2.0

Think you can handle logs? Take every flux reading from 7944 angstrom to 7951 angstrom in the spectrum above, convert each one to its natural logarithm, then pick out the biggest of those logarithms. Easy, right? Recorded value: 4.10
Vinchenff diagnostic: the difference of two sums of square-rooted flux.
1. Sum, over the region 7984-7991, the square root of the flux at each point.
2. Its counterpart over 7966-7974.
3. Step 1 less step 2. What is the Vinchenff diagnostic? -0.3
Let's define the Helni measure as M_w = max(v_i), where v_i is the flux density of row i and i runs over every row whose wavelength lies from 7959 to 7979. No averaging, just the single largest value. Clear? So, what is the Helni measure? 63.4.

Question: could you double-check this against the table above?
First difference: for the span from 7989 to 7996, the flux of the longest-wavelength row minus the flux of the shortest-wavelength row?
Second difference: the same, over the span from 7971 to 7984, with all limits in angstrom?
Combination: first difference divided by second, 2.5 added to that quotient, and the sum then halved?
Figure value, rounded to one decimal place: 4.9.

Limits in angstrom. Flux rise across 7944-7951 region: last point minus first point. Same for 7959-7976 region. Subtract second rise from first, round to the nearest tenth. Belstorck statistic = -3.4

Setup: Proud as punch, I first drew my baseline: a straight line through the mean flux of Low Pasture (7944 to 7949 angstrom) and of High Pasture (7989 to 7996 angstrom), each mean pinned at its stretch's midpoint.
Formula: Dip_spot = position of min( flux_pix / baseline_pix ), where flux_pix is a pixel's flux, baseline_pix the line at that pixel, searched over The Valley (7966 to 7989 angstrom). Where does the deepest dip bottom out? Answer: 7987.5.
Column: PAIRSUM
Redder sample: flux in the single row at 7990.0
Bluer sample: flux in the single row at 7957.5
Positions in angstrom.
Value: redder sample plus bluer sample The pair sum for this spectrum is 121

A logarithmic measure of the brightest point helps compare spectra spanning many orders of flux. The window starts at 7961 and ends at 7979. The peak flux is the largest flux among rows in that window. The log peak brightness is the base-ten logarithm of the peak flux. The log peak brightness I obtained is 1.80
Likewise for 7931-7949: 1.79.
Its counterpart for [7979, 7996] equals 1.83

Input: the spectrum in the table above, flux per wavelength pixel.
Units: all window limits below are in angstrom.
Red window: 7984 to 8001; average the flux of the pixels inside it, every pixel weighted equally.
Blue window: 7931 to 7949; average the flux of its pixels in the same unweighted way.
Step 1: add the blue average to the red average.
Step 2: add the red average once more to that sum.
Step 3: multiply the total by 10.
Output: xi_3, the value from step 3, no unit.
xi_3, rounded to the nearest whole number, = 1856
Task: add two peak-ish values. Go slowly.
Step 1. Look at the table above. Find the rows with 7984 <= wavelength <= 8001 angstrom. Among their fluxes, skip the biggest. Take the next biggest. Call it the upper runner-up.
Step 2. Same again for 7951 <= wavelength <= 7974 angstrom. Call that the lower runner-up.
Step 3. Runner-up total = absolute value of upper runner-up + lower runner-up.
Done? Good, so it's 128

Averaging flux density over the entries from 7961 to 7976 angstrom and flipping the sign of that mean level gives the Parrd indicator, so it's -62.0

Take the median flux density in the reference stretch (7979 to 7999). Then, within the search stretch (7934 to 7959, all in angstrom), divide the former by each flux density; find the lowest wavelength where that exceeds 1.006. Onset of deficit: 7935.0 angstrom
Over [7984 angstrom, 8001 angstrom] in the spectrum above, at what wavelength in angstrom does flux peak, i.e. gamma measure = 7995.0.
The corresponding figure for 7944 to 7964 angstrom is 7955.0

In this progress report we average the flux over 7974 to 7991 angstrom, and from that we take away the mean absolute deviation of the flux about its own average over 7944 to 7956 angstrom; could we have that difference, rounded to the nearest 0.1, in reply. 61.1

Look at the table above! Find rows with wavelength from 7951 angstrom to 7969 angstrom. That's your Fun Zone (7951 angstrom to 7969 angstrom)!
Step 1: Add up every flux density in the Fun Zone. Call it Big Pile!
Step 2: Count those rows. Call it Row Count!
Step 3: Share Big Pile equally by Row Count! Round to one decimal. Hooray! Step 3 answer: 61.1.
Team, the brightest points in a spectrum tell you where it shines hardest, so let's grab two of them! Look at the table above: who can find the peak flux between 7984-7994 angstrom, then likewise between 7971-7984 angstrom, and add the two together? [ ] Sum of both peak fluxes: 125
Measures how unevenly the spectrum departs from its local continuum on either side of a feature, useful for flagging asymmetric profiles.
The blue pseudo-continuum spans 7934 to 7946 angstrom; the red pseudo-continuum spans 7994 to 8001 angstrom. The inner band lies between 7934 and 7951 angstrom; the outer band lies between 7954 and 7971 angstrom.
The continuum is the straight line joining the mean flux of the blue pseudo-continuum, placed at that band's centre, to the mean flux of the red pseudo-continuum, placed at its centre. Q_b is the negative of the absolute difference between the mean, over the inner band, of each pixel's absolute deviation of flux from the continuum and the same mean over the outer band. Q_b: -0.5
